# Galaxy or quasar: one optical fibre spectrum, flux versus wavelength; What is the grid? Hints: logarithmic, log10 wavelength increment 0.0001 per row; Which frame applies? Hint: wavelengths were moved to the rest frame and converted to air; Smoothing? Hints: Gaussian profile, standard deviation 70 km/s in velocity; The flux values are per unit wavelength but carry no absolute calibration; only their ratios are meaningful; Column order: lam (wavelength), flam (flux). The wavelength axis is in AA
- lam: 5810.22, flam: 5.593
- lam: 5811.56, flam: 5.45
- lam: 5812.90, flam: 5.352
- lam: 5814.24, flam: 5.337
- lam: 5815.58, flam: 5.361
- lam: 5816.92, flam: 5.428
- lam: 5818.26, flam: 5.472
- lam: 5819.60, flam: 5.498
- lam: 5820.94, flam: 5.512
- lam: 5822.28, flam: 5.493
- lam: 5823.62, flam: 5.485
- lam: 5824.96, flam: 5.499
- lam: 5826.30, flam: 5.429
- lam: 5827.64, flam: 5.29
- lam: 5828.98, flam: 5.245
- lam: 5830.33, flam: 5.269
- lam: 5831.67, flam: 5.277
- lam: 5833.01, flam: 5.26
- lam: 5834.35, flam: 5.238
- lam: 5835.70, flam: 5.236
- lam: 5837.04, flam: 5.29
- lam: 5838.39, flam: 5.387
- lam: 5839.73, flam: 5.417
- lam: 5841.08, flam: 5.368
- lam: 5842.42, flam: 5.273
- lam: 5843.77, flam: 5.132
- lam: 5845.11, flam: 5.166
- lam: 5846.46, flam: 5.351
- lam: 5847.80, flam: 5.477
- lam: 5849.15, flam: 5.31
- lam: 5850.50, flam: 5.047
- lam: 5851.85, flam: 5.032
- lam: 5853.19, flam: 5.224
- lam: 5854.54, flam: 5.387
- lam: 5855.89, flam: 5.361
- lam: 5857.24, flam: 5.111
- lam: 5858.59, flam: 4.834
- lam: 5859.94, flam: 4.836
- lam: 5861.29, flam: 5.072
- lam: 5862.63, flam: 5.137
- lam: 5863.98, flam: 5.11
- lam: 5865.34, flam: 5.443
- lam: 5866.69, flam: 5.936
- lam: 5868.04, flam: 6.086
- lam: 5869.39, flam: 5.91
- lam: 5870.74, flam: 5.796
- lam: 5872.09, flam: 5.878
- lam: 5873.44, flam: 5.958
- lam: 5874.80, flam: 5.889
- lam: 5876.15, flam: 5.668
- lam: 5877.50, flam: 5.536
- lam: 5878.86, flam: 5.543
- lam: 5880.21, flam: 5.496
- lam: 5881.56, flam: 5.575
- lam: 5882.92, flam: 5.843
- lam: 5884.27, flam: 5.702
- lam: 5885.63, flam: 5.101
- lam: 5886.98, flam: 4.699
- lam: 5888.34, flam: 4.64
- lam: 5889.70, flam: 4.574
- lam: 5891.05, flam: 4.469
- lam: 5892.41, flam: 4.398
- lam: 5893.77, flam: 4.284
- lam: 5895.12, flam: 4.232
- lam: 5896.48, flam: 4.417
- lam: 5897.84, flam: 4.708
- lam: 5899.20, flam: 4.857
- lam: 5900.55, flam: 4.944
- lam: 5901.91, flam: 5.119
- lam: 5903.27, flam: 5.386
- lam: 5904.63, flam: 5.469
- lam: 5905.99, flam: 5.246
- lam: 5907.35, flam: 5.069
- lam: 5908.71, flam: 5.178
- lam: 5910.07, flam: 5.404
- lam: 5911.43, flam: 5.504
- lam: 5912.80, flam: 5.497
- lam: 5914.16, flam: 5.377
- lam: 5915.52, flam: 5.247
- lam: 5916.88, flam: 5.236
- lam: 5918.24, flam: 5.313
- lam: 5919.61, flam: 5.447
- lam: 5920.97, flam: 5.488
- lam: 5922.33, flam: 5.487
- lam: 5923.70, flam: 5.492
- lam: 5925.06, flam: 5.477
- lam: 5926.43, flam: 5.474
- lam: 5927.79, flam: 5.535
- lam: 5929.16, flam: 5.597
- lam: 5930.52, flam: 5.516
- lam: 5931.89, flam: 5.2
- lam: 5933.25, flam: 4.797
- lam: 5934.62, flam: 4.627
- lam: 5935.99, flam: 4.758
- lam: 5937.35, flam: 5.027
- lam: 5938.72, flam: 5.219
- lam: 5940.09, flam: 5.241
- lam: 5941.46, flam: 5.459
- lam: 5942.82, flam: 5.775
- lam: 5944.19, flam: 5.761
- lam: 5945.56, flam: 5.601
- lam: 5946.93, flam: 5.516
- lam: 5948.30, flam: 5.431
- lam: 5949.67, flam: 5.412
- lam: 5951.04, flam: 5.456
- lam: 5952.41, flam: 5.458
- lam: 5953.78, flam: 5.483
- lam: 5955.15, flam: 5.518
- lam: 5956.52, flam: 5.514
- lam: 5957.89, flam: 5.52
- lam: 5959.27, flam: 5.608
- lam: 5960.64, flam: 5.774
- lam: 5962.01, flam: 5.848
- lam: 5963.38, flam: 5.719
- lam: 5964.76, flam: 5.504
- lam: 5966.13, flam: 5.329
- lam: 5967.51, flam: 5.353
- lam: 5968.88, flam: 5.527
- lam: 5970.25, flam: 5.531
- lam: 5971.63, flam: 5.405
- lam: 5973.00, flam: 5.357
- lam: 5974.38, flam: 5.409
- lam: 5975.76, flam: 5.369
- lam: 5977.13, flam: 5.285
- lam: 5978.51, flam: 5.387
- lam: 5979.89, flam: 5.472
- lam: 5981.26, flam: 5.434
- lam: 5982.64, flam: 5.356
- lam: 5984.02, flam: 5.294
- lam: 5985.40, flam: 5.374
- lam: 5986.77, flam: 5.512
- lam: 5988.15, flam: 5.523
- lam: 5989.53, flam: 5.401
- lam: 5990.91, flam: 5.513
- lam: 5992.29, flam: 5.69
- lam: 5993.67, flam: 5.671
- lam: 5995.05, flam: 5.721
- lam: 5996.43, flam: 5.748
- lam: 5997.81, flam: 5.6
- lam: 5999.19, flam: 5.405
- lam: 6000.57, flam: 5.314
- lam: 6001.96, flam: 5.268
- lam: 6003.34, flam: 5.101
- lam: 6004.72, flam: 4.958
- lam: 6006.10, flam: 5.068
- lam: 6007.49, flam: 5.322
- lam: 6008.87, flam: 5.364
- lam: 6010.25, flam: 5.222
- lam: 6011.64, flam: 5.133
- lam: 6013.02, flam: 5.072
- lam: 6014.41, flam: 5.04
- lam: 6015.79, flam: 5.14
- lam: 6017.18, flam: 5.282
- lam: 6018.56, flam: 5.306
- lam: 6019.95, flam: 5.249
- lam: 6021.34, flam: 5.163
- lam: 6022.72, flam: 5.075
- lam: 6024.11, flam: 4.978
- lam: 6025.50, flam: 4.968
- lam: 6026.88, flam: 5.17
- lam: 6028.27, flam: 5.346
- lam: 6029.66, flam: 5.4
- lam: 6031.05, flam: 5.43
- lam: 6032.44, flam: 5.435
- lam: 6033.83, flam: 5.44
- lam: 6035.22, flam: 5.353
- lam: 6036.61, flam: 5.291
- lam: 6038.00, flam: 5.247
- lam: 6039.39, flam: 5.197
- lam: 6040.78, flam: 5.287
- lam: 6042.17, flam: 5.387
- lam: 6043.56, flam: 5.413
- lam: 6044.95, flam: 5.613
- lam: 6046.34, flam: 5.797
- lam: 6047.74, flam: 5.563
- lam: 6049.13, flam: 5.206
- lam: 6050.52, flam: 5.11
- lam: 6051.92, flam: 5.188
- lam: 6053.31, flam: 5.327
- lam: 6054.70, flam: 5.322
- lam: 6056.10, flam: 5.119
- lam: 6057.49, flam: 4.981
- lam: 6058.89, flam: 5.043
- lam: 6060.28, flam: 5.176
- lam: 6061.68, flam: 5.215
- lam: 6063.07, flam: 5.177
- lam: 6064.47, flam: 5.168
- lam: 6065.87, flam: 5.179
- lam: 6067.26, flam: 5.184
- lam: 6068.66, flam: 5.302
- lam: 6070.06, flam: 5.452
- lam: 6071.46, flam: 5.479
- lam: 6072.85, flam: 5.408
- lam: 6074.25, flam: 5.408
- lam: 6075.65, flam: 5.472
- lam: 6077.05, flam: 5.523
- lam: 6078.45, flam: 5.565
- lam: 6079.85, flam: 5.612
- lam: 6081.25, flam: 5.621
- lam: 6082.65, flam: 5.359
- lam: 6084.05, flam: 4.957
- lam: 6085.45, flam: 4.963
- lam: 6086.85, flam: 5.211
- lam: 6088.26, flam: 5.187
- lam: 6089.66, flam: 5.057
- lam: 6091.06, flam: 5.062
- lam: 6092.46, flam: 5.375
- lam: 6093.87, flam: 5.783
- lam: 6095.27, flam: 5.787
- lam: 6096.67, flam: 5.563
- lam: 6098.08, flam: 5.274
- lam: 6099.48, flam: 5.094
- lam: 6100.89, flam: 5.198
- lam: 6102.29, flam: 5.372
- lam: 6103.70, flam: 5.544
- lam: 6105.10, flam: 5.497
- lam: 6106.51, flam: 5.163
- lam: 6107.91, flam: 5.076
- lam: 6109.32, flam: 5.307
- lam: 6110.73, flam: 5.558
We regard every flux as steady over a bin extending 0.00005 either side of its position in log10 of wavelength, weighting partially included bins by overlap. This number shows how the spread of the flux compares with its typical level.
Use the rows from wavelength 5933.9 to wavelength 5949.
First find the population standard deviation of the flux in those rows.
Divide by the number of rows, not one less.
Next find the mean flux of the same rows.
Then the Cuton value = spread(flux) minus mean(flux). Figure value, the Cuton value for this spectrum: -4.95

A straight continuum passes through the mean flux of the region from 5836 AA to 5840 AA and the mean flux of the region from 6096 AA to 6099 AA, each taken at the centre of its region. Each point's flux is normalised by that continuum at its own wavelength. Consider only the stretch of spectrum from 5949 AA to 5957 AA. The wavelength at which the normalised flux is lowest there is 5949.67 AA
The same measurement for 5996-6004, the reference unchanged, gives 6003.34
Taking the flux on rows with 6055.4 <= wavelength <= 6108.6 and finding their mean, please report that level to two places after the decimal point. 5.31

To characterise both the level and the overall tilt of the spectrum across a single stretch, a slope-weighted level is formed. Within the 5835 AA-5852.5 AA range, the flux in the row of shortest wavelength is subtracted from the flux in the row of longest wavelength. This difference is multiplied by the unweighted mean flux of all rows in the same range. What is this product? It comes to -1.1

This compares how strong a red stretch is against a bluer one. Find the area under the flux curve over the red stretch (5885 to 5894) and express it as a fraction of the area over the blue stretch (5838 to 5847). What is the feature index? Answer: 0.87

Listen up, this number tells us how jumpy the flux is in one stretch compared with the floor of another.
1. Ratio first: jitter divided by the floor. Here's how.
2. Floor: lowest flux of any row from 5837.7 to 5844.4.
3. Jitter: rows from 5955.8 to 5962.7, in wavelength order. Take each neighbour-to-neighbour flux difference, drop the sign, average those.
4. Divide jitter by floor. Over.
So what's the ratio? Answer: 0.016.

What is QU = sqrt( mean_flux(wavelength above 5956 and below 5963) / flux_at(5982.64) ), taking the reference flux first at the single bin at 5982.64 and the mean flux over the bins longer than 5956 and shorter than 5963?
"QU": 1.03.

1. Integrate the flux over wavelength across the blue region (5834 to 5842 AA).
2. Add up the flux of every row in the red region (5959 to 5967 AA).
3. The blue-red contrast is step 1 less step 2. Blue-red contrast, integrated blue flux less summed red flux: 9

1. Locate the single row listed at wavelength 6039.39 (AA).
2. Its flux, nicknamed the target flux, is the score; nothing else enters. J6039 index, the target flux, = 5.197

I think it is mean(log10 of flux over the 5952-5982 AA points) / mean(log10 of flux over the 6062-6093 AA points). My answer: 1.02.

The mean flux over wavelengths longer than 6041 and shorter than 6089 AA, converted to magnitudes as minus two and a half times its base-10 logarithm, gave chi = -1.81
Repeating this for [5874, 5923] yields -1.78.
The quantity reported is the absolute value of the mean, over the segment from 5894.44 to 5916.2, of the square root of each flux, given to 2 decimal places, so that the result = 2.26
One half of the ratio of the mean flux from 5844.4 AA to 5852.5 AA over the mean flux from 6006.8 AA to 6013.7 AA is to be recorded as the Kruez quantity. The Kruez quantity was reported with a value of 0.50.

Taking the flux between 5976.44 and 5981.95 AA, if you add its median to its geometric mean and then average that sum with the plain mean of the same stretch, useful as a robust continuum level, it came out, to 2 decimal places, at 8.10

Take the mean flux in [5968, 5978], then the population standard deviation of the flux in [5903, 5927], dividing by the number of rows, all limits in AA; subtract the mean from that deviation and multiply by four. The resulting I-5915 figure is -21.1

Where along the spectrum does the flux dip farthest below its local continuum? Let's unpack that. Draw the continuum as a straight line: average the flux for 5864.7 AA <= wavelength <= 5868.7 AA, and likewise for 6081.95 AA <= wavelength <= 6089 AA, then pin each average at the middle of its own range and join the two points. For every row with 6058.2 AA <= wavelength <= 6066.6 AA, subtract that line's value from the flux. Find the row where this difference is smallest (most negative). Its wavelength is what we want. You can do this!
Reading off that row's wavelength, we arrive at 6058.89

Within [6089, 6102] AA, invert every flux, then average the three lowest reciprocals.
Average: 0.175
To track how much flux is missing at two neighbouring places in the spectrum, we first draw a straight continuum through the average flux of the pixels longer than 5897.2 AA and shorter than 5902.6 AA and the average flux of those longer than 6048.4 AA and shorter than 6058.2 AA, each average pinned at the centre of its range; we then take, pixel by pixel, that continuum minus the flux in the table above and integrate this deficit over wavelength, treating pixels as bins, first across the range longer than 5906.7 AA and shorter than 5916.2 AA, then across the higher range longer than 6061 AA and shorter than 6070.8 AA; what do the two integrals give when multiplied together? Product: 1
